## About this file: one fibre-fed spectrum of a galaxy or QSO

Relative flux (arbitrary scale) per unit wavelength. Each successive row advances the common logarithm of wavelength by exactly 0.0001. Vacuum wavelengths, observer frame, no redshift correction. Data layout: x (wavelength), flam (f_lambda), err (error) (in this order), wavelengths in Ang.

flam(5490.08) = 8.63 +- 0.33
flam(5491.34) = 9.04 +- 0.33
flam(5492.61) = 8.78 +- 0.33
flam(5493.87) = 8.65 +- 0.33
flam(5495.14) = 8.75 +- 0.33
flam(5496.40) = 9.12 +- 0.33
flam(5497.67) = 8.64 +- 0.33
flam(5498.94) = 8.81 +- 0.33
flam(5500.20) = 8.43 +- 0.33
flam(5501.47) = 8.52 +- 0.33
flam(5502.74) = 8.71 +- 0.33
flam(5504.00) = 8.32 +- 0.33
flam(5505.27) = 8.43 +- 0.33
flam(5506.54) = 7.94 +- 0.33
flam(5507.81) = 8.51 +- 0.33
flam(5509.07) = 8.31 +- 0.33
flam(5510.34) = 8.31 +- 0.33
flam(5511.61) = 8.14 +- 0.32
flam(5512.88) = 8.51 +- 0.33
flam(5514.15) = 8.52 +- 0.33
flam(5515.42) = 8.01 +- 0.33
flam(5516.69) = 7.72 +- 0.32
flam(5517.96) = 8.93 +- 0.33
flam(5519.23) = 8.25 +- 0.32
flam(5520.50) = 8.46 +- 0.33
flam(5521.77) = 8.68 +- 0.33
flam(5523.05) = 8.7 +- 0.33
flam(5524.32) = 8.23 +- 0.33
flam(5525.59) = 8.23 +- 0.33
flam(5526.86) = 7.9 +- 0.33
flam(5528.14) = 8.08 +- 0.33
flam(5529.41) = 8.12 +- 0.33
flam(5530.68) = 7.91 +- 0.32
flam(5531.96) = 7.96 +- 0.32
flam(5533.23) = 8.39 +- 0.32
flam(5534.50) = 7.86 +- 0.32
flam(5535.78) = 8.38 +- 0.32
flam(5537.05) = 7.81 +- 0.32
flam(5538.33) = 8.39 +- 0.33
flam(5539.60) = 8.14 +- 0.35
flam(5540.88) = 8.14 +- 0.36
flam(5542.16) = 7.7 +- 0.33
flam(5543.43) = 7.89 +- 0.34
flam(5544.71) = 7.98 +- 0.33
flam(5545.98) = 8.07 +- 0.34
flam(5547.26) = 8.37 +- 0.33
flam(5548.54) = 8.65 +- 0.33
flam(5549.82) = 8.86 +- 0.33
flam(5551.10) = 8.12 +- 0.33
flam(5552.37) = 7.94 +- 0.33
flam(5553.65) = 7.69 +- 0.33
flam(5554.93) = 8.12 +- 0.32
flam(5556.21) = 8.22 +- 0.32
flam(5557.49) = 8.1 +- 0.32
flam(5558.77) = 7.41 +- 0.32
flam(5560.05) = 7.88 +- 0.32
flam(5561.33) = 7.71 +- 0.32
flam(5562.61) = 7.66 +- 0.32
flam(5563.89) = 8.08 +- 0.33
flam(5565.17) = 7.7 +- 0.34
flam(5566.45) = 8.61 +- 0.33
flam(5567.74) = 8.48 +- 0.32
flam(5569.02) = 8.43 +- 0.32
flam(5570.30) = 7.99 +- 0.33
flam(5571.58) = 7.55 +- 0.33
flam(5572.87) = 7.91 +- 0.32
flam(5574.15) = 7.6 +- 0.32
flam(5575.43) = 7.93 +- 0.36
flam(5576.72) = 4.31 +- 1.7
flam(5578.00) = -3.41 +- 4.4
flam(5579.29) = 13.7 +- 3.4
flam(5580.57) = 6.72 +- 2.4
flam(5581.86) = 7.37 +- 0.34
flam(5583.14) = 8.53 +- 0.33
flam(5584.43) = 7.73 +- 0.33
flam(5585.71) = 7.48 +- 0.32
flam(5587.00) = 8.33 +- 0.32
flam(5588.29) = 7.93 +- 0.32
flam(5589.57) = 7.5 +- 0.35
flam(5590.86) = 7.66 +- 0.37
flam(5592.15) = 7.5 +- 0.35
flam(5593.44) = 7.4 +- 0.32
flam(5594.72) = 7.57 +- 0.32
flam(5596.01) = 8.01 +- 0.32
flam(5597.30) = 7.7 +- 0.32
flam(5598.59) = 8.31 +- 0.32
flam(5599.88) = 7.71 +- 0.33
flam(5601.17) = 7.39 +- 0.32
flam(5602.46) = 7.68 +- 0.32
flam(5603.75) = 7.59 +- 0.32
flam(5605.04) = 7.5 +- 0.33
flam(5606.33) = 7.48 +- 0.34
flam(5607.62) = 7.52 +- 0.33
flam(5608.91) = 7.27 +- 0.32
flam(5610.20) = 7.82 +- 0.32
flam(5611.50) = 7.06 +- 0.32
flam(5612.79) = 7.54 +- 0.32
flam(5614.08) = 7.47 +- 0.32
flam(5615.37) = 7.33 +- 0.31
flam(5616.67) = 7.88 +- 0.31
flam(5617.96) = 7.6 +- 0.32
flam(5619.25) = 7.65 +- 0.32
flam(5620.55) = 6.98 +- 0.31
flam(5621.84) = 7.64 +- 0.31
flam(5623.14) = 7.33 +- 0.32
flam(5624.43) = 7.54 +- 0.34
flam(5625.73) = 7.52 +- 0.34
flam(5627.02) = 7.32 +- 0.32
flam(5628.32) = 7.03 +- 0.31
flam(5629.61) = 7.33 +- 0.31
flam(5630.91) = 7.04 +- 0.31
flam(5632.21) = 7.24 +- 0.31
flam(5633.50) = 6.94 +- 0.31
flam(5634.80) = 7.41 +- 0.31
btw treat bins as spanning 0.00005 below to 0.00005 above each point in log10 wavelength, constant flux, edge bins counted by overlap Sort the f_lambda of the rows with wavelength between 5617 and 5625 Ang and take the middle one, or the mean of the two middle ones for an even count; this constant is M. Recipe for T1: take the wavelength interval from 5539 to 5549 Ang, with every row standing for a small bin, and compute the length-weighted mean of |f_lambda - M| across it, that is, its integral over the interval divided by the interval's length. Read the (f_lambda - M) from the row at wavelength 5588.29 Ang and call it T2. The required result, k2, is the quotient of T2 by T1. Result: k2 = 0.67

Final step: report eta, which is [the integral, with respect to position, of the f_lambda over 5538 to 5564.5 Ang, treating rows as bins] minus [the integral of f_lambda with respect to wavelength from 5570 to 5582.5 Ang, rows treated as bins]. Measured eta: 129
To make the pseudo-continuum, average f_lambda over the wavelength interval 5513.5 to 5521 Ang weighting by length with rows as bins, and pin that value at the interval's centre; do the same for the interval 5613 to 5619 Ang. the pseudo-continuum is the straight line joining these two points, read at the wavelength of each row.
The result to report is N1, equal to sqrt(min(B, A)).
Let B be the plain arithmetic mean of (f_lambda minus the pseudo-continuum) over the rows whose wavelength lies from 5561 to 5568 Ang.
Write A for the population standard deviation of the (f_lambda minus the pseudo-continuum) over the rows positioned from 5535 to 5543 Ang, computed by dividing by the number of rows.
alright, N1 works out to 0.28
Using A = 0.25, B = 0.08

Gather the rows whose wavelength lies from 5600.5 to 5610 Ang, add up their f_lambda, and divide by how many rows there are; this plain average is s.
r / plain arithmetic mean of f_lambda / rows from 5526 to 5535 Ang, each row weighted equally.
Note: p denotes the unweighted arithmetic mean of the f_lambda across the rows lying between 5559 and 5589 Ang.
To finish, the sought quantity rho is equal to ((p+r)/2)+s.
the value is 15.2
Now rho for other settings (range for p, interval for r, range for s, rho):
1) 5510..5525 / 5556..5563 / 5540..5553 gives 16.3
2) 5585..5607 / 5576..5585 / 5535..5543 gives 15.1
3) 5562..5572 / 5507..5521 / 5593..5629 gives 15.7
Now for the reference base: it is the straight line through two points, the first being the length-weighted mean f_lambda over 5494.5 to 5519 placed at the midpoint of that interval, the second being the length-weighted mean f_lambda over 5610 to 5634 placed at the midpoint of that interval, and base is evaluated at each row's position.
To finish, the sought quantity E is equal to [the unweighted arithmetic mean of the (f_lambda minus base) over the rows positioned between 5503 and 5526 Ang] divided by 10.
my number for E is -0.003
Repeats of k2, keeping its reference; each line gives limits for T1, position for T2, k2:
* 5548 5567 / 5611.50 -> -1.03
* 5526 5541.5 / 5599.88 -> 0.27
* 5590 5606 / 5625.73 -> -0.28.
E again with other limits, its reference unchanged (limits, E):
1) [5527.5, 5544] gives -0.012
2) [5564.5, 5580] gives -0.061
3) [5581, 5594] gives 0.005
